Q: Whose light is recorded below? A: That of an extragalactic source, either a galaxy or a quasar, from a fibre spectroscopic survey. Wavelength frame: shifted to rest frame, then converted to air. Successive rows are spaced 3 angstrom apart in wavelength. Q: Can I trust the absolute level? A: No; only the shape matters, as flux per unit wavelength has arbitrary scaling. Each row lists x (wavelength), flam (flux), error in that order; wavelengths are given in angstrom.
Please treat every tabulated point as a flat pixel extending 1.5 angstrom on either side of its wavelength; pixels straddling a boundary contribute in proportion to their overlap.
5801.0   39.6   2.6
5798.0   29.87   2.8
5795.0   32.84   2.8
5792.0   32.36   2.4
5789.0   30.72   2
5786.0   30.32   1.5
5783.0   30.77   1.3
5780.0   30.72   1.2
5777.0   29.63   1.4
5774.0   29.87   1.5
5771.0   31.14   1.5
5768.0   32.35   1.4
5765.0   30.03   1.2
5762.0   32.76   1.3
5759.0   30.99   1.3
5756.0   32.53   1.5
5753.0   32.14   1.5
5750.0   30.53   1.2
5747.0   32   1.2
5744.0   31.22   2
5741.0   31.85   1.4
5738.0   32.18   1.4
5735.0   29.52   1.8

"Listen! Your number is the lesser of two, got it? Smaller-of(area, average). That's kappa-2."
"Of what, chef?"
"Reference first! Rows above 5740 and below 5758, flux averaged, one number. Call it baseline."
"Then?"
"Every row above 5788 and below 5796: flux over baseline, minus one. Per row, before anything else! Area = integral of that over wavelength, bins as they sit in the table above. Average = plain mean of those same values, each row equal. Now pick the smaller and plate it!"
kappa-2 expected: 0.01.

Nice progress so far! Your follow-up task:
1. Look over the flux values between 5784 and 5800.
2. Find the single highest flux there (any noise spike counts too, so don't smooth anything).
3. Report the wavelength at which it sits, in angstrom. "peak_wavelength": 5795.0 angstrom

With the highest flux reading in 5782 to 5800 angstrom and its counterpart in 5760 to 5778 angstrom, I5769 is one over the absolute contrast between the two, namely 12.5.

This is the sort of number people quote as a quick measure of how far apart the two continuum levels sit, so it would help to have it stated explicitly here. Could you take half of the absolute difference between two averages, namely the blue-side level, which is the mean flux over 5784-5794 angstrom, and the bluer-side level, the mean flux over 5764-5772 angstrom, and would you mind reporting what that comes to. 0.02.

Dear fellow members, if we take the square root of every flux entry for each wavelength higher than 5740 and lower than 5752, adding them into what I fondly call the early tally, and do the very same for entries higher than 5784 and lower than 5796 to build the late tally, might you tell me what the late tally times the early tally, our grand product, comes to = 504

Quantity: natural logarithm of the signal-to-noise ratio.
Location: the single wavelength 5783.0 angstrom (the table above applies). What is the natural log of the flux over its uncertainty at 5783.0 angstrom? 3.2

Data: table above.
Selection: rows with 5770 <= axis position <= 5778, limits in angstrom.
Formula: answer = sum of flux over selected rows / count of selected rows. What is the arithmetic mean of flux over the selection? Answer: 30.2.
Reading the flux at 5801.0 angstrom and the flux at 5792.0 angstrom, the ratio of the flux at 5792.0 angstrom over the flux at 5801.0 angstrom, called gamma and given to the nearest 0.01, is 0.82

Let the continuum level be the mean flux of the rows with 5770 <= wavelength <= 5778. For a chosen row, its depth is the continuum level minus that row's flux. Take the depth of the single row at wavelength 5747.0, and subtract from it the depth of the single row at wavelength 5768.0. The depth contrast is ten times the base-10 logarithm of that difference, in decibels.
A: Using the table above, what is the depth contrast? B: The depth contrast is -5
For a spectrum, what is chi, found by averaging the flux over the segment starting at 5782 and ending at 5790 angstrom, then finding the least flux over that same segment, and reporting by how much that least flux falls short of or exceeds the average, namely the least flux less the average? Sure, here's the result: -0.3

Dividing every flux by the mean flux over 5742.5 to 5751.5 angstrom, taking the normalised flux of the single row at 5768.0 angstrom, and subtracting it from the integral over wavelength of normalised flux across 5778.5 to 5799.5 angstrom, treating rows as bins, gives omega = 19.9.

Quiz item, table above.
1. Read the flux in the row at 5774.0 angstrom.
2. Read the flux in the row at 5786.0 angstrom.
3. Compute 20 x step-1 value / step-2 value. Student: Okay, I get 19.7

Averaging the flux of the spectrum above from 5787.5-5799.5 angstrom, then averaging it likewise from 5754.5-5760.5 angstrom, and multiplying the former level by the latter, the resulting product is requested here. 999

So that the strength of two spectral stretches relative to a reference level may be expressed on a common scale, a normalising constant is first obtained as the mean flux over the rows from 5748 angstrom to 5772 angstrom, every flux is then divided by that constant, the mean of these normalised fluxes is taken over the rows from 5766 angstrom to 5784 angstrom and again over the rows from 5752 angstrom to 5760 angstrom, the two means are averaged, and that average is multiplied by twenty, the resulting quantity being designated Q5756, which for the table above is 19.8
